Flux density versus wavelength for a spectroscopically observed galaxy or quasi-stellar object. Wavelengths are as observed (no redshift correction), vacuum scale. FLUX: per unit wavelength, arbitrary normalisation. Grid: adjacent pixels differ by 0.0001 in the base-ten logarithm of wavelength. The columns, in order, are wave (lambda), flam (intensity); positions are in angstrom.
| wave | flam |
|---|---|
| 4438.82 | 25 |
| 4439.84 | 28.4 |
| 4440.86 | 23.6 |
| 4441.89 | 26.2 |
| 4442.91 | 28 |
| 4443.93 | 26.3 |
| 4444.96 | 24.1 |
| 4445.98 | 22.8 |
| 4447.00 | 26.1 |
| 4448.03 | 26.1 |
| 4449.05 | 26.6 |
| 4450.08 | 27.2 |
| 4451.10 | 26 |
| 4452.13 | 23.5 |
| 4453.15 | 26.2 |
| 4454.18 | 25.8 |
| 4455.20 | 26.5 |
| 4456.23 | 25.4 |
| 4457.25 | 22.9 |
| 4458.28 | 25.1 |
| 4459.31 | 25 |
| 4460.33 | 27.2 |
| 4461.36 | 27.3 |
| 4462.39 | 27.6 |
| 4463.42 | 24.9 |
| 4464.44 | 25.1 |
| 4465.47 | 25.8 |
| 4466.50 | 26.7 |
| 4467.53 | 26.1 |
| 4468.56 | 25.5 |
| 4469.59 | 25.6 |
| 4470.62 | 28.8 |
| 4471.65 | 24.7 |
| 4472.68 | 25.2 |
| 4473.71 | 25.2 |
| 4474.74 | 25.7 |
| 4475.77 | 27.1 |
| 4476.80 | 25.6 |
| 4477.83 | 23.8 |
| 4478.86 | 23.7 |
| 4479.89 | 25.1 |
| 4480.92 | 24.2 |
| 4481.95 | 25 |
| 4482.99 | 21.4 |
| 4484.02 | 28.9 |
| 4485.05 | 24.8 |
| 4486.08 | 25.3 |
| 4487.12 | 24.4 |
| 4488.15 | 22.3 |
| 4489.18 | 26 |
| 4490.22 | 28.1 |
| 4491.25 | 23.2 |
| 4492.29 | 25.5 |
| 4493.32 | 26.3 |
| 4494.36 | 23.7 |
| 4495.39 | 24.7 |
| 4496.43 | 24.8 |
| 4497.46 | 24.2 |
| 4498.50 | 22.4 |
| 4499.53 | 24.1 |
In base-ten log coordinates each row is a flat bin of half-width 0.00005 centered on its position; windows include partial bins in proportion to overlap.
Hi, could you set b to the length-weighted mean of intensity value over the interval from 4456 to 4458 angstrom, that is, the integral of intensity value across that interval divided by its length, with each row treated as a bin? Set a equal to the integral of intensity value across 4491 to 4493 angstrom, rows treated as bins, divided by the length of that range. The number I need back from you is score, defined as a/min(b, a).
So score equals 1.02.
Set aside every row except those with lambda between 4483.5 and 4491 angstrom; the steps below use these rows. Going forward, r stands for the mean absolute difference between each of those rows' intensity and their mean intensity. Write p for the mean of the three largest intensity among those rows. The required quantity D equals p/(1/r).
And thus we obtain 47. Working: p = 27.7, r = 1.70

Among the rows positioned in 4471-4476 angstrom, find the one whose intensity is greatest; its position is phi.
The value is 4475.77 angstrom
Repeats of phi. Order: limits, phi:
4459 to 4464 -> 4462.39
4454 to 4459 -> 4455.20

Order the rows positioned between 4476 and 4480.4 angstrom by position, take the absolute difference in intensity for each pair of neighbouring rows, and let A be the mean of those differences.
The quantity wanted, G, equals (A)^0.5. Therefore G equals 1.05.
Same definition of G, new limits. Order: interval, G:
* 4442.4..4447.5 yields 1.46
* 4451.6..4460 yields 1.18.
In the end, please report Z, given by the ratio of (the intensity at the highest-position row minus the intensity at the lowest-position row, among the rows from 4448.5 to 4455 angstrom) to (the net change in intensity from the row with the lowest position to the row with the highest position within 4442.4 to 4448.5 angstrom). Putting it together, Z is 0.4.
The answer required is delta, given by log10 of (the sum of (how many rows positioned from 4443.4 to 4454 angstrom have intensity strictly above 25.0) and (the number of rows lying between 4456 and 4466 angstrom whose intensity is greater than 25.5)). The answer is 1.04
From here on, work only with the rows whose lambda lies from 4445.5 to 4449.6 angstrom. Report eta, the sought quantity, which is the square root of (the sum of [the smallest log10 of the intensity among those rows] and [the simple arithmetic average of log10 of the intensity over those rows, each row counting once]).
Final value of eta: 1.66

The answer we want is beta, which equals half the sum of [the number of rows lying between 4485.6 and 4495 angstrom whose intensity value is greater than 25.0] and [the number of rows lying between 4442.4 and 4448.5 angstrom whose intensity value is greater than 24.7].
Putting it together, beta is 4.5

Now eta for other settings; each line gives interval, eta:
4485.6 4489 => 1.65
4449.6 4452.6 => 1.67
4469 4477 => 1.68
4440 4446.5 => 1.66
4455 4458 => 1.66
